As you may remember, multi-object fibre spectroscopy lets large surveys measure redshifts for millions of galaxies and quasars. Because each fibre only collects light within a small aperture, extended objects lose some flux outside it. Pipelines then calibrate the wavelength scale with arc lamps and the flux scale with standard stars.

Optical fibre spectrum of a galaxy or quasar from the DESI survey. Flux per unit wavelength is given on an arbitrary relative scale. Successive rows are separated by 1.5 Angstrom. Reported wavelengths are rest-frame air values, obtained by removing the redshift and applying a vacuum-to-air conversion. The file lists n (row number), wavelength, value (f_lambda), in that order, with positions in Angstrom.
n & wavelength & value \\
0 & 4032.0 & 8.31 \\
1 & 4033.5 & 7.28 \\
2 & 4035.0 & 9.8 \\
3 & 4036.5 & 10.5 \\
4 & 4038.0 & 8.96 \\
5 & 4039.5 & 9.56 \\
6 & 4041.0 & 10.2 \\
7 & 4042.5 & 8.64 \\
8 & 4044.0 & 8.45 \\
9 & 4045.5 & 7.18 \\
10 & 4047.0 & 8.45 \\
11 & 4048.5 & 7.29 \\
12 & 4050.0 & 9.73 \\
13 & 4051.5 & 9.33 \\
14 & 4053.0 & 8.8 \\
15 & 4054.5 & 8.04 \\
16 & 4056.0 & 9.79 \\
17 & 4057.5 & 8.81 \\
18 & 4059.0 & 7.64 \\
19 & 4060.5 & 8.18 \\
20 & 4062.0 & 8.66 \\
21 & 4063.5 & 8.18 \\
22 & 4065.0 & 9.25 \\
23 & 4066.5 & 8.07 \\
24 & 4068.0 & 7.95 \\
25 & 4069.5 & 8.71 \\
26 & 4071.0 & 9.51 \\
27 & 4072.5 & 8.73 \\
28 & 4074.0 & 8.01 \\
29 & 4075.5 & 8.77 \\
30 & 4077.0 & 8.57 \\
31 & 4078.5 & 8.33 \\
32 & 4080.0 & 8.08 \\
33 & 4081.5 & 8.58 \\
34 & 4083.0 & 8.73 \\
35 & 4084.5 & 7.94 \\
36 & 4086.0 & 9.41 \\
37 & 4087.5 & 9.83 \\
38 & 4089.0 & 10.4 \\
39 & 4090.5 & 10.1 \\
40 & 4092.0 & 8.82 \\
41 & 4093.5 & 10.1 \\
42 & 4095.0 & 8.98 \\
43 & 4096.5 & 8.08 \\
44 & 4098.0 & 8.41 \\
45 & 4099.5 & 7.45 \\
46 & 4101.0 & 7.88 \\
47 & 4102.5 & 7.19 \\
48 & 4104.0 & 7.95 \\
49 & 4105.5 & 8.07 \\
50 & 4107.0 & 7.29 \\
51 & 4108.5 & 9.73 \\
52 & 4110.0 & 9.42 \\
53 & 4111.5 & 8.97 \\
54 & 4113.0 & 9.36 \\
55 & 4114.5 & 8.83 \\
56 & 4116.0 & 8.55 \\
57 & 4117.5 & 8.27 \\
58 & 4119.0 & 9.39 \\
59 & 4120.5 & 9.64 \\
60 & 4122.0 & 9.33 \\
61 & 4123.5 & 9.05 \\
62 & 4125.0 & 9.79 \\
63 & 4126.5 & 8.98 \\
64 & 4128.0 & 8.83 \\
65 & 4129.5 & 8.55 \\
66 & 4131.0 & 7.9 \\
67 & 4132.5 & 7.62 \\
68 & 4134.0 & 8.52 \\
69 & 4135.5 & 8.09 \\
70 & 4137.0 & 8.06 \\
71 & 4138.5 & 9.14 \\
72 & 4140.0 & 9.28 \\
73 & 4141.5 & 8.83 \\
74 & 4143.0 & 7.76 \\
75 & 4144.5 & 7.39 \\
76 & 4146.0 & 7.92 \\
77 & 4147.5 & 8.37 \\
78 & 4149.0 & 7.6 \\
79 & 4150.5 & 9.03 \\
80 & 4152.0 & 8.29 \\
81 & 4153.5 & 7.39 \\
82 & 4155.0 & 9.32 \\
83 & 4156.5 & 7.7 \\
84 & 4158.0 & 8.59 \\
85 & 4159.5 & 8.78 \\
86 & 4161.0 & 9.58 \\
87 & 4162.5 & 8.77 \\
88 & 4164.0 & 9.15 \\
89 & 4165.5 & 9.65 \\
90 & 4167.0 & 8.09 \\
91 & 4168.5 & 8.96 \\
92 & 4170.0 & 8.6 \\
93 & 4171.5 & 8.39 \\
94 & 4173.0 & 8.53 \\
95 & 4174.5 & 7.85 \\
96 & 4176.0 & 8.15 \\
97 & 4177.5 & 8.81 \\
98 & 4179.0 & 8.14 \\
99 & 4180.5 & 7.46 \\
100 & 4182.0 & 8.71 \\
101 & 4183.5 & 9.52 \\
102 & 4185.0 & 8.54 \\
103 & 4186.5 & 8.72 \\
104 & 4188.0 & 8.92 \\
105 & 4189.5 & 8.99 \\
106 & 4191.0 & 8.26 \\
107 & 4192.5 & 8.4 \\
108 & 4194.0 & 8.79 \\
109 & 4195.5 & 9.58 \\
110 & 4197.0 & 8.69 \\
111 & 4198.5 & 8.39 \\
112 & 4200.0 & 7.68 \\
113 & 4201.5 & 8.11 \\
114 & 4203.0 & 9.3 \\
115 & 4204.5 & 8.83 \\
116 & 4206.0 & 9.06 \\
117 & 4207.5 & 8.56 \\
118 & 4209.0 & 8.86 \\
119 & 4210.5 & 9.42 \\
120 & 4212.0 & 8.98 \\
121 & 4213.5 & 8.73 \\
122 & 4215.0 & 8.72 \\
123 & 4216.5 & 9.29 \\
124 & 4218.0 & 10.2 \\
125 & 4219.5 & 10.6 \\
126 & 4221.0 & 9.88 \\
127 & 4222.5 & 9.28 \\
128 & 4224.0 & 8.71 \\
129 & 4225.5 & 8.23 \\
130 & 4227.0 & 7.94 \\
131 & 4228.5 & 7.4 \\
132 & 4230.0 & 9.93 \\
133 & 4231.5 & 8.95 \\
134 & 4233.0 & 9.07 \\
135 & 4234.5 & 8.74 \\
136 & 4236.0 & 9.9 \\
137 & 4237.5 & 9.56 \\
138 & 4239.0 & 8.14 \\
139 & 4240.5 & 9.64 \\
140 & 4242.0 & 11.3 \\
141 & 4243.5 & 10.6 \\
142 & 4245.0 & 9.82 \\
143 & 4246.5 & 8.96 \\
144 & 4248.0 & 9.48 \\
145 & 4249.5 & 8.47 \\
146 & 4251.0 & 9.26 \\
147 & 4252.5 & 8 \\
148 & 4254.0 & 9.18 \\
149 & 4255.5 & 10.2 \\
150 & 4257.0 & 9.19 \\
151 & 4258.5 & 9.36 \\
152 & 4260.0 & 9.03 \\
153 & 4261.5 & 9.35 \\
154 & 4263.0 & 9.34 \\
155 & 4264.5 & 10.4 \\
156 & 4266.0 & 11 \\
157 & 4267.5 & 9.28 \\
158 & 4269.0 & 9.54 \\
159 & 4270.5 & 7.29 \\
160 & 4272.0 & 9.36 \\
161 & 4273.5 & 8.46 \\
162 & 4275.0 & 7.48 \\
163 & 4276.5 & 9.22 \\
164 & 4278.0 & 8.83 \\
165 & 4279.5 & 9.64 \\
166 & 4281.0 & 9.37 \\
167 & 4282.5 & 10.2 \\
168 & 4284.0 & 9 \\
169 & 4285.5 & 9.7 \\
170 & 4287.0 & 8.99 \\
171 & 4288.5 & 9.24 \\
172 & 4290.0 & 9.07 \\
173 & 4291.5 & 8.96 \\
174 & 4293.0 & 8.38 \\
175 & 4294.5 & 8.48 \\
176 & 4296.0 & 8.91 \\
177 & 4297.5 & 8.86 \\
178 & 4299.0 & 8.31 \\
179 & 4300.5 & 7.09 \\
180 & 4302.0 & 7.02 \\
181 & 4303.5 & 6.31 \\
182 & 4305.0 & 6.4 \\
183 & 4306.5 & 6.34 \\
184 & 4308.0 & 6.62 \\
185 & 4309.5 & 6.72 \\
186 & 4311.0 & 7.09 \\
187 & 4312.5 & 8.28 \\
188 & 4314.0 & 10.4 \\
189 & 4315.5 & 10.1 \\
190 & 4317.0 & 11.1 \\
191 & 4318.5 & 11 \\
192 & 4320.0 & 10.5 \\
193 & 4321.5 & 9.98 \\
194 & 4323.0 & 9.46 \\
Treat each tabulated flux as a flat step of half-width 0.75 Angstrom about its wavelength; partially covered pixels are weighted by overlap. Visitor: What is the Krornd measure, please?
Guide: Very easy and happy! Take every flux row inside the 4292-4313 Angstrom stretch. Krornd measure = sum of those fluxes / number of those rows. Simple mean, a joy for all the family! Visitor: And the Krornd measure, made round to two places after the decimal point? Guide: 7.49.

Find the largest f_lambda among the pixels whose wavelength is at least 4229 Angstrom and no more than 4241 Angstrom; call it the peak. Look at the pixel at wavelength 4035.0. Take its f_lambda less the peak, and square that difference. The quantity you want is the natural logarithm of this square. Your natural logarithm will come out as -4.1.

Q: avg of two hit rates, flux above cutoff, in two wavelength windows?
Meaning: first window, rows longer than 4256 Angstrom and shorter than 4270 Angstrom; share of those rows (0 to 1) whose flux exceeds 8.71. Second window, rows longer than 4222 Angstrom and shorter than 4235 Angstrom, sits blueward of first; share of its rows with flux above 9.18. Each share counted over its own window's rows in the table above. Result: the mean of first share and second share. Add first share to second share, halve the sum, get 0.61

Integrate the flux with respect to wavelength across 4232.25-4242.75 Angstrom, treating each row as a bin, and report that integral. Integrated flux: 100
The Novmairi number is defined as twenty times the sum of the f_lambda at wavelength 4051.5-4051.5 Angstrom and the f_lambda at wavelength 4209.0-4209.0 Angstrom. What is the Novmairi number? 364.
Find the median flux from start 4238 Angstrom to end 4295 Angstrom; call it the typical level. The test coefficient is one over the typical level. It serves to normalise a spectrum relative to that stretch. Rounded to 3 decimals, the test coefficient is 0.108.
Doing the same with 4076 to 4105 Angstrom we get 0.117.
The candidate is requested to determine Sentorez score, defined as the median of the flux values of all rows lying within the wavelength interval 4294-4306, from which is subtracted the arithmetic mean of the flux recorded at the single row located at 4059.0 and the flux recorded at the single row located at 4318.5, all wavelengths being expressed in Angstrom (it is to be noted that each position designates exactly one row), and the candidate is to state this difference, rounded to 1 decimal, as -1.6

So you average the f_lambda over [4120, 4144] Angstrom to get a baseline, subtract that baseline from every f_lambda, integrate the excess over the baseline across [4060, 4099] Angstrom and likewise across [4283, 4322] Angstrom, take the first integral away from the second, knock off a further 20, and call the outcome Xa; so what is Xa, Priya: -28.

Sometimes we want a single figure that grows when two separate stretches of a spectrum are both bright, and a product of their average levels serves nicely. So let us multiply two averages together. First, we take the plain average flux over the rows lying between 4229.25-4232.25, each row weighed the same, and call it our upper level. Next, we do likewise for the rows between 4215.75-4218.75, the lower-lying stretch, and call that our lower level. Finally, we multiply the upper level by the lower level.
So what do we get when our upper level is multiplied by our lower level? 92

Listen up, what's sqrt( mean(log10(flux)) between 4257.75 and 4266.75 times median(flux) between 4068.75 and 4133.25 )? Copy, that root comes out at 2.94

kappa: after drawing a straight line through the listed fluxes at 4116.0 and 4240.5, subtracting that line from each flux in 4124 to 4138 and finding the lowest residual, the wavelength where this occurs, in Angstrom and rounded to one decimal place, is 4132.5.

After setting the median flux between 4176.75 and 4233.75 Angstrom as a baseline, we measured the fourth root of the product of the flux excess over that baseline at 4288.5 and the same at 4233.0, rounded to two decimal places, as 0.59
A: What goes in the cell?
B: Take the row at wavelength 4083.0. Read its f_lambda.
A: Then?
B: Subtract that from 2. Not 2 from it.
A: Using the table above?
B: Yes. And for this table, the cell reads -6.7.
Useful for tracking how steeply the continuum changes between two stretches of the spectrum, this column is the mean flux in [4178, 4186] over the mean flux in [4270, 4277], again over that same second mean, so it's 0.121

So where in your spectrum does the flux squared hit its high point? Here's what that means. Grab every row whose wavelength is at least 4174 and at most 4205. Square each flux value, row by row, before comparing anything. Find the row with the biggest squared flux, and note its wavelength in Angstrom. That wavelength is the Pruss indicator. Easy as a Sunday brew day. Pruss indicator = 4195.5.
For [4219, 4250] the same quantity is 4242.0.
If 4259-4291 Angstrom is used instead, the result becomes 4266.0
